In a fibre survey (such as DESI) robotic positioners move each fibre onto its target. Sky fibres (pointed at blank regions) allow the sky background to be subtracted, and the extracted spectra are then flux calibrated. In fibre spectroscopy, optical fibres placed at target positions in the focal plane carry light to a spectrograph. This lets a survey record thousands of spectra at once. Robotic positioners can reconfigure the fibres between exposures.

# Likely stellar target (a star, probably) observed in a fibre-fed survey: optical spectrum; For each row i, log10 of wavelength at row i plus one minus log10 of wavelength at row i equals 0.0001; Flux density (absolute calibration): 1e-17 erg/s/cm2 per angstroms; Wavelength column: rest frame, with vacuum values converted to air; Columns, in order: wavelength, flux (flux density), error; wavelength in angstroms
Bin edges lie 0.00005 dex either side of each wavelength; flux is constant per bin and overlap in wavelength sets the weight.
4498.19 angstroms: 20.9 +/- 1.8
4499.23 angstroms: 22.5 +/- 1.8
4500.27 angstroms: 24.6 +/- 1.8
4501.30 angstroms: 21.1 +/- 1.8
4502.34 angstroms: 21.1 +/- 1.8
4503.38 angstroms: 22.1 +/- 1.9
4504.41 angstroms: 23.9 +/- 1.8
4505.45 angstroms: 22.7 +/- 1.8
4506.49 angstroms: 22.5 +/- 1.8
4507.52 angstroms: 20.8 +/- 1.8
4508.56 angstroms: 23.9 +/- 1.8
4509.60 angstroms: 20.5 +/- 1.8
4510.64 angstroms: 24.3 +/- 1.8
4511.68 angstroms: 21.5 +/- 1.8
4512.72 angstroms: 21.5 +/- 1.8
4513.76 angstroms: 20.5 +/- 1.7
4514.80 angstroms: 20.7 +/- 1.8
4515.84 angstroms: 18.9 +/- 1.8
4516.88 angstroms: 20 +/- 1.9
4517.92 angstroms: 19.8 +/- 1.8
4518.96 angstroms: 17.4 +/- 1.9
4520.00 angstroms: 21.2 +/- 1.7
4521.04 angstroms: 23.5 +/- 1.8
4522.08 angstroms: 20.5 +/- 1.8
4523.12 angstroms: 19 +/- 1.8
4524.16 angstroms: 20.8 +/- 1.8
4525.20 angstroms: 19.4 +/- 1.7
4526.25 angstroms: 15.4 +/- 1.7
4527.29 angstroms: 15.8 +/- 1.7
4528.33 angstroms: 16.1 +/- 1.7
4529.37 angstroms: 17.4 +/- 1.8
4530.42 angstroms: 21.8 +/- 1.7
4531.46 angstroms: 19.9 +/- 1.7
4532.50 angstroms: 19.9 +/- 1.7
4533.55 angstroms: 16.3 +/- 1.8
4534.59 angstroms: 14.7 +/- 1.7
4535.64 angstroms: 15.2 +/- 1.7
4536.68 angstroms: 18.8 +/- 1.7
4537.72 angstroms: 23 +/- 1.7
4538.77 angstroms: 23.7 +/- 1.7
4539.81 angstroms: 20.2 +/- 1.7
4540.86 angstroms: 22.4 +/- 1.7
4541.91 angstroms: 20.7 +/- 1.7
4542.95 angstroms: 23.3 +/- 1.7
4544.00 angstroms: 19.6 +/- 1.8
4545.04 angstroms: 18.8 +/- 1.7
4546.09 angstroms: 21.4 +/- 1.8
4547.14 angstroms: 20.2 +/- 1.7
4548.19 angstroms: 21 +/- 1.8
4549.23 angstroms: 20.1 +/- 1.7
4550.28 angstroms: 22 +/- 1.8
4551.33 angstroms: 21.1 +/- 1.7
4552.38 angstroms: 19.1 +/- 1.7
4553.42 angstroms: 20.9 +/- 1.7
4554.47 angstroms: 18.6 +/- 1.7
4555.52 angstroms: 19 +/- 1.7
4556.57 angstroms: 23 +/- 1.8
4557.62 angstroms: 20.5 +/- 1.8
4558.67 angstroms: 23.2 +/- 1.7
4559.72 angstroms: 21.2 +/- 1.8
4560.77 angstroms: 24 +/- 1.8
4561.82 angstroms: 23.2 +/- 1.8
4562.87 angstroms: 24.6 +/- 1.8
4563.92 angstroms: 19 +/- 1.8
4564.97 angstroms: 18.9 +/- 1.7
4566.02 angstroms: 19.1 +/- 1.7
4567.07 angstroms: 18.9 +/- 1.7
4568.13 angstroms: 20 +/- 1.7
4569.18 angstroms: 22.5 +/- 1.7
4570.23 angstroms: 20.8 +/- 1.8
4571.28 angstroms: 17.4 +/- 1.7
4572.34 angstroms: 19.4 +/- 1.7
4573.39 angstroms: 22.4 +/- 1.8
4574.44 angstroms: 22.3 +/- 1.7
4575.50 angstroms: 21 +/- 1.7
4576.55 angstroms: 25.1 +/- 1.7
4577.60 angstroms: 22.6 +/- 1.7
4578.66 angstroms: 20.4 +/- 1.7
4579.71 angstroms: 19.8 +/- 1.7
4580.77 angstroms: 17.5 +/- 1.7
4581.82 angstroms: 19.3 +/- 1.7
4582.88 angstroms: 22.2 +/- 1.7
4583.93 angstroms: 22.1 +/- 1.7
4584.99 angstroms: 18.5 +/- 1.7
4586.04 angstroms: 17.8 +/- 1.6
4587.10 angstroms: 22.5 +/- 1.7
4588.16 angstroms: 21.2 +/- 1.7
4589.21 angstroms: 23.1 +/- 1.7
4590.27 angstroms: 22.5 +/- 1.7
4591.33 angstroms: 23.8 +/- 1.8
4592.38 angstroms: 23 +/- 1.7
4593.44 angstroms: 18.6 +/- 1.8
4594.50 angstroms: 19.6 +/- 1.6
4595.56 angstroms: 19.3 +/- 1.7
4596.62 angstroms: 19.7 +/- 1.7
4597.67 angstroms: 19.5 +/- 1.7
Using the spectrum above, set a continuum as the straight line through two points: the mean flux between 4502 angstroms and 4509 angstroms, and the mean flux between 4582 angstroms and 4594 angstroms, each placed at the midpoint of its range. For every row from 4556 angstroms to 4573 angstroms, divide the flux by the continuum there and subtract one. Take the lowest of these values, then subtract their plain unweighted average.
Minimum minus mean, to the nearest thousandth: -0.162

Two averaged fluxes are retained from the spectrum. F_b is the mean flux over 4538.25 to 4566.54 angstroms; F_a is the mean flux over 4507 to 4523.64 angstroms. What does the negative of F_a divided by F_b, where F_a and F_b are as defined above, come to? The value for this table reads -0.99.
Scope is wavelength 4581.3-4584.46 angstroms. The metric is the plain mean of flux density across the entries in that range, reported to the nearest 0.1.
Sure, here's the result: 21.2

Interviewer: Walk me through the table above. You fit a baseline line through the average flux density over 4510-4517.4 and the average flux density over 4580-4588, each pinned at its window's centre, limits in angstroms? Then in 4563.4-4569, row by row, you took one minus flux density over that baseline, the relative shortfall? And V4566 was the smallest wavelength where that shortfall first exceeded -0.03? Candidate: 4563.92 angstroms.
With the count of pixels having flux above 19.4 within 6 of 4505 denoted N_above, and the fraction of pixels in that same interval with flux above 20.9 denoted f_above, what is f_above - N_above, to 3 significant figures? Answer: -11.2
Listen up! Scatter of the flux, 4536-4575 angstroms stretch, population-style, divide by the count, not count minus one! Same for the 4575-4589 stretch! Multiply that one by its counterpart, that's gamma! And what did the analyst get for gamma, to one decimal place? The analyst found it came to 3.8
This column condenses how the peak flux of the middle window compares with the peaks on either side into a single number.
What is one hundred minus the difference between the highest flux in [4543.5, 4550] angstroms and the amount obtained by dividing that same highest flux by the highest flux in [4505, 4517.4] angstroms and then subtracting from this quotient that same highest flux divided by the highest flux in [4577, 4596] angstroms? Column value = 78.6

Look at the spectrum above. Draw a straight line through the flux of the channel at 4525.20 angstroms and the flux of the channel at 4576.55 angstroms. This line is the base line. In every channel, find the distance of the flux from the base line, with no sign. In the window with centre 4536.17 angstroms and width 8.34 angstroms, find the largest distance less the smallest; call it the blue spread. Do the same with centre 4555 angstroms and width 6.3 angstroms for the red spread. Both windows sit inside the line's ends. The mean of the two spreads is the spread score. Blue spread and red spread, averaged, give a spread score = 4.7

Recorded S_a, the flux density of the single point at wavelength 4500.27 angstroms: 24.6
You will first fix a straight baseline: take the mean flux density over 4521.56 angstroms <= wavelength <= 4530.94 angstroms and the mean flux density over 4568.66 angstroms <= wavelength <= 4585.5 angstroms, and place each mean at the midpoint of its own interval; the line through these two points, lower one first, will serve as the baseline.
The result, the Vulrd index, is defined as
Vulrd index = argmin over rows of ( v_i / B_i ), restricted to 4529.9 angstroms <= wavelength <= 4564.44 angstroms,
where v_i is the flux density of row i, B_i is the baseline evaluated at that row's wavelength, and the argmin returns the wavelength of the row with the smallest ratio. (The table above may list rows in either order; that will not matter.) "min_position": 4534.59 angstroms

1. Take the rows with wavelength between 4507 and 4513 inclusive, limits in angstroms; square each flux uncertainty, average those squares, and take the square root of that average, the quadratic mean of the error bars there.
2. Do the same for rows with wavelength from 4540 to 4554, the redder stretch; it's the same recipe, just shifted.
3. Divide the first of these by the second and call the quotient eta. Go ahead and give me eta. 1.04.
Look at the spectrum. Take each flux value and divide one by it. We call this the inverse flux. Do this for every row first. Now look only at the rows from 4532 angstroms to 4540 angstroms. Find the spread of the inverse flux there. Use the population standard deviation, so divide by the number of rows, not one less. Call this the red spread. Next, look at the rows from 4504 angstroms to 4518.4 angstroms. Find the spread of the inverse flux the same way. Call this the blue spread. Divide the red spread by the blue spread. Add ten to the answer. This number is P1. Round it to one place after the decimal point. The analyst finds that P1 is 12.7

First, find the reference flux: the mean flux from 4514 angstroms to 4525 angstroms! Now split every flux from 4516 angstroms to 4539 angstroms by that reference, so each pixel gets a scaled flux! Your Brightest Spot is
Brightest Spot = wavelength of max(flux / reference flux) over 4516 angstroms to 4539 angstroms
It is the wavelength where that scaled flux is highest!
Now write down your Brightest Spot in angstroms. 4538.77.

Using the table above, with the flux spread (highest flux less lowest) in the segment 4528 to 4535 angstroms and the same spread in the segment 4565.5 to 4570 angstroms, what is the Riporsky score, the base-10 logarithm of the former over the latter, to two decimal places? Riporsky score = 0.29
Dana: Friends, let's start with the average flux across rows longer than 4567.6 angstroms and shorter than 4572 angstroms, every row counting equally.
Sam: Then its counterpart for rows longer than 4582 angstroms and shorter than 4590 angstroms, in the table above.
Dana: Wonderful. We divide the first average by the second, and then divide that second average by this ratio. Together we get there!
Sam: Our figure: 22.0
